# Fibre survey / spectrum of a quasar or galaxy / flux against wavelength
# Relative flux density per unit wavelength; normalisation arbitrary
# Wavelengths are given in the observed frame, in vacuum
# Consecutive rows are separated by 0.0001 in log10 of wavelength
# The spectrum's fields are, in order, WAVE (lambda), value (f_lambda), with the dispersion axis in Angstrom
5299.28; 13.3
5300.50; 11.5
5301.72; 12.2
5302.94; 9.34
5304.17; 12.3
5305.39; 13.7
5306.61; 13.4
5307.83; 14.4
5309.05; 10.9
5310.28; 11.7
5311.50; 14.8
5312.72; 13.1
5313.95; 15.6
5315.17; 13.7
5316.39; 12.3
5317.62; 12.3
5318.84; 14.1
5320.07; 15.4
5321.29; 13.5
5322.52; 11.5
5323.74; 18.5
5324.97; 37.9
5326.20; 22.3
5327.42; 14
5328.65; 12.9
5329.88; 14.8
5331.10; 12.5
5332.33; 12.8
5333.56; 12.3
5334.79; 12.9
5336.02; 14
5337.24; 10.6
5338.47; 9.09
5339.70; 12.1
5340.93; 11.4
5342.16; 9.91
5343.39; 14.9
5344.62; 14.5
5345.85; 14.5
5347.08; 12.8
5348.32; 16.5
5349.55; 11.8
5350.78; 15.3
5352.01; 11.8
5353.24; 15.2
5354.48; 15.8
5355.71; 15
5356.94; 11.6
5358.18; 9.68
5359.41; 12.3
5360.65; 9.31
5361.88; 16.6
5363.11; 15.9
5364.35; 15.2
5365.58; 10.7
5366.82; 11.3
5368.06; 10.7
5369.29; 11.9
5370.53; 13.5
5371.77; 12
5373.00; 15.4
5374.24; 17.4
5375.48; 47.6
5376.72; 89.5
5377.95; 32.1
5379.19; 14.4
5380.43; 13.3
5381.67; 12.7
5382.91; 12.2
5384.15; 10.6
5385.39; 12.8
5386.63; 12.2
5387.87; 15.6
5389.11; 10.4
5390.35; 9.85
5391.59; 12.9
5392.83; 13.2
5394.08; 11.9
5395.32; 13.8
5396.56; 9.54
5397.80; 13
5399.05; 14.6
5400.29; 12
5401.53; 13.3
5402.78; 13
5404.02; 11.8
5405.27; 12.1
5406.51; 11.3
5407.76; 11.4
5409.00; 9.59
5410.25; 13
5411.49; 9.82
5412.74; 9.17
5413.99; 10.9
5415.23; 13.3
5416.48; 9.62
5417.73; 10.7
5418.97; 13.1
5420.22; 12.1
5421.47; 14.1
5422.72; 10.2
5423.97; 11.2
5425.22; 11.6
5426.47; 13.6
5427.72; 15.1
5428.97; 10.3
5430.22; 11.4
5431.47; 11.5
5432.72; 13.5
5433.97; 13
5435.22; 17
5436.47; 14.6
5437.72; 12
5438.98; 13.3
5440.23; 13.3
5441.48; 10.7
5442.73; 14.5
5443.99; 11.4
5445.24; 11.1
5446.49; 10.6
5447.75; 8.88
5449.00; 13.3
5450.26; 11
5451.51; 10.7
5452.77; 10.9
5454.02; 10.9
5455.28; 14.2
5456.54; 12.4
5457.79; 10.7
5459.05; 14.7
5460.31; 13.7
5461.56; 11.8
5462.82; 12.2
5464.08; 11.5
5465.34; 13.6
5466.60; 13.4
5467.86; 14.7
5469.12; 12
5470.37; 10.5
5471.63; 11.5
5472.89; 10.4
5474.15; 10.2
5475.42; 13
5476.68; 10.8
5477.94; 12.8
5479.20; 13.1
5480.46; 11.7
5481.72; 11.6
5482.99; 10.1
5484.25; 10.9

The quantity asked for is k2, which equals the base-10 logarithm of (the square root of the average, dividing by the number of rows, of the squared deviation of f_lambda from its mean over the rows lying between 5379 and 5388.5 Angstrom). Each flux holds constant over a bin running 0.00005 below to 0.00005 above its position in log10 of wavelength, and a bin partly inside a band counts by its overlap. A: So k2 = 0.15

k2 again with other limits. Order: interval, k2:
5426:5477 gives 0.23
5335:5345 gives 0.31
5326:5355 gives 0.41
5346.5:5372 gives 0.35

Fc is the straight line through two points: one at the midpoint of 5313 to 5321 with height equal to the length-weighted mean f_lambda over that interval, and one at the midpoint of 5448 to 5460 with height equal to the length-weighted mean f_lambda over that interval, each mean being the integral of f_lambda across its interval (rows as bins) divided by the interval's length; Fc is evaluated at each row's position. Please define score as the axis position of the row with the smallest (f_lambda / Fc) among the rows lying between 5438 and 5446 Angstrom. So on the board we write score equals 5441.48 Angstrom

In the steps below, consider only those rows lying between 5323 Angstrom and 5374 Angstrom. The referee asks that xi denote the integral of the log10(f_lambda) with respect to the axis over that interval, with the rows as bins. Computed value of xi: 58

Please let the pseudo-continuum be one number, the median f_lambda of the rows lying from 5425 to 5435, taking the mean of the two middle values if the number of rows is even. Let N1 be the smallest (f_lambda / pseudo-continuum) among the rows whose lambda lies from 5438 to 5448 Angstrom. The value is 0.722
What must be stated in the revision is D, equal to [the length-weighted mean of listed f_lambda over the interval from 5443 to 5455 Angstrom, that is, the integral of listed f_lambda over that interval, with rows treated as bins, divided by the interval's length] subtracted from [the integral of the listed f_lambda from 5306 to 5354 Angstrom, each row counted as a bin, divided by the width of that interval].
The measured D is 3.0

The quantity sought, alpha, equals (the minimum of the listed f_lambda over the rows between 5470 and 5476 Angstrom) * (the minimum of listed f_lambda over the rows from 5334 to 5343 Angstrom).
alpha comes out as 92.7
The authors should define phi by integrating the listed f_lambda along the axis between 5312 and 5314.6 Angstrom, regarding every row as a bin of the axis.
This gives 37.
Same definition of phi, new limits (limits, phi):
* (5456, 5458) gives 23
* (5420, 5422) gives 26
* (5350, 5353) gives 41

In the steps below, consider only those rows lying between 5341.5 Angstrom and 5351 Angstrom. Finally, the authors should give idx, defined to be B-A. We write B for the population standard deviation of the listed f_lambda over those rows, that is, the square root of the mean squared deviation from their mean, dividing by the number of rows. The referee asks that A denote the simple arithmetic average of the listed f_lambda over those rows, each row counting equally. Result -11.8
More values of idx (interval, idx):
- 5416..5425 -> -10.1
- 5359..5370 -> -10.2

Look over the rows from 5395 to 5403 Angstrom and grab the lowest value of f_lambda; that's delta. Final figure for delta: 9.54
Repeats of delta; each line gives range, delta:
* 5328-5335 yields 12.3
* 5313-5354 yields 9.09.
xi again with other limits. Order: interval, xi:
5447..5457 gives 11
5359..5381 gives 27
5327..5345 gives 20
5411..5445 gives 37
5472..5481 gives 10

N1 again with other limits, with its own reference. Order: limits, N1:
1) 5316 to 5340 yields 0.739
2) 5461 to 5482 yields 0.829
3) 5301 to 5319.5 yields 0.759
